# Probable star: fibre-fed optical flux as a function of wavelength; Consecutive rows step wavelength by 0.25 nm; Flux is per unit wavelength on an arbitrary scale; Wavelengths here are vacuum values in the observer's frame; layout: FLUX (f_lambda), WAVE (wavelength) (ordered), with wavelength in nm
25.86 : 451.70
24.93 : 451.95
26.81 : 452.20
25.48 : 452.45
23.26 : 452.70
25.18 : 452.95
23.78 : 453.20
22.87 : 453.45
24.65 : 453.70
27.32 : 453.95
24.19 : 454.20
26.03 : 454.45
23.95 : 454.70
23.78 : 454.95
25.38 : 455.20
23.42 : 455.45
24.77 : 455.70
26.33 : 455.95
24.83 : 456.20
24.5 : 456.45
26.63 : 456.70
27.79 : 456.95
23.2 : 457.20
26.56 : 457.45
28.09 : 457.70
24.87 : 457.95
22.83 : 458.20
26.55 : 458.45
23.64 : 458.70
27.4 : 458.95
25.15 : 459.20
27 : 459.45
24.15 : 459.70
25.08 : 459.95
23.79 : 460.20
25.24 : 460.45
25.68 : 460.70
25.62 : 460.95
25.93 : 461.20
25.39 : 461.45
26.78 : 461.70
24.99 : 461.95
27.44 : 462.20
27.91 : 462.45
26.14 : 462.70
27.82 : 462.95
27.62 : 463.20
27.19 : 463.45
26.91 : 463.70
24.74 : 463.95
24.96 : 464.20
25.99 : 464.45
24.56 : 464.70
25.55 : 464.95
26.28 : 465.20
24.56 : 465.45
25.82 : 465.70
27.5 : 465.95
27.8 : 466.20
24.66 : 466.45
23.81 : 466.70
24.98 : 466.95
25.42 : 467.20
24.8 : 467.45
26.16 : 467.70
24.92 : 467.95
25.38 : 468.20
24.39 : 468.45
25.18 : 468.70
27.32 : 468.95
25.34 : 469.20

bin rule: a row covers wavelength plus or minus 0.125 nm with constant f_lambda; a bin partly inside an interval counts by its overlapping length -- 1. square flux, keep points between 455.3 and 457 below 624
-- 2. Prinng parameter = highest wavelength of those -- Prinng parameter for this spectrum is 456.45 nm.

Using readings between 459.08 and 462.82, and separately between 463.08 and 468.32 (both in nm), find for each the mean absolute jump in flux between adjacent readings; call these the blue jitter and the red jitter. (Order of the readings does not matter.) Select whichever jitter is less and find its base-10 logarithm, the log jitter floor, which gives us 0.03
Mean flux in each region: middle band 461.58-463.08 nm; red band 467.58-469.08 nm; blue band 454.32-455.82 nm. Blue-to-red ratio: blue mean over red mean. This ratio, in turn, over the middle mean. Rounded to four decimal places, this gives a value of 0.0358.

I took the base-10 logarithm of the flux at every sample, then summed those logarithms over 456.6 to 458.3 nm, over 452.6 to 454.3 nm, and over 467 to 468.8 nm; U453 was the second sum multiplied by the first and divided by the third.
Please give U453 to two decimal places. 9.77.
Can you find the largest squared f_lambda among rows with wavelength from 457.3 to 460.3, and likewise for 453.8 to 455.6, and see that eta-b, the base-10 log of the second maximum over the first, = -0.024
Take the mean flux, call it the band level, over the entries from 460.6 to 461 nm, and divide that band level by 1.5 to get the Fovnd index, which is 17.10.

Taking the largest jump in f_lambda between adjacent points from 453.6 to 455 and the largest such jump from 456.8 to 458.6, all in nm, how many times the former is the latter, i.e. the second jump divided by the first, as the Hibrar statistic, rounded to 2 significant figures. 1.5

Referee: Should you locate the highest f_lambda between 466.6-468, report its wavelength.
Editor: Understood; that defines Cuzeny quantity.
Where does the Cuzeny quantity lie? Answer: 467.70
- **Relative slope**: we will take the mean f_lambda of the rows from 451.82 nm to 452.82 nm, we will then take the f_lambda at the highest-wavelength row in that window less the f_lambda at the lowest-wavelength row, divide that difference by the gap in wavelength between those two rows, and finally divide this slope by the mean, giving -0.089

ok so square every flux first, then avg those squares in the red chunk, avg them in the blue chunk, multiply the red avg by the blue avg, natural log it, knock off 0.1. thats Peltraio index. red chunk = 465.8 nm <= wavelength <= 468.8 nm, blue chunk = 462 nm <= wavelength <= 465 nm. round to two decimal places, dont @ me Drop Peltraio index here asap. 12.92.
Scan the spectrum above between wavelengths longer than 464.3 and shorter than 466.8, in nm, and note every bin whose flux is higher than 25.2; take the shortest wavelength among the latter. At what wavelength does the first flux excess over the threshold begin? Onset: 464.45 nm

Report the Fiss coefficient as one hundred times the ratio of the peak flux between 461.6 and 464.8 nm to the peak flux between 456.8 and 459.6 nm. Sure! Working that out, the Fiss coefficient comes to 99.4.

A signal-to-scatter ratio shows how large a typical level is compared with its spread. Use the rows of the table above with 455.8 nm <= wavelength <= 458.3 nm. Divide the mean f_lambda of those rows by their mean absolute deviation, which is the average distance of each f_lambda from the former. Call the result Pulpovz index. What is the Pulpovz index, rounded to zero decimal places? 17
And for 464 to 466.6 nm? 28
